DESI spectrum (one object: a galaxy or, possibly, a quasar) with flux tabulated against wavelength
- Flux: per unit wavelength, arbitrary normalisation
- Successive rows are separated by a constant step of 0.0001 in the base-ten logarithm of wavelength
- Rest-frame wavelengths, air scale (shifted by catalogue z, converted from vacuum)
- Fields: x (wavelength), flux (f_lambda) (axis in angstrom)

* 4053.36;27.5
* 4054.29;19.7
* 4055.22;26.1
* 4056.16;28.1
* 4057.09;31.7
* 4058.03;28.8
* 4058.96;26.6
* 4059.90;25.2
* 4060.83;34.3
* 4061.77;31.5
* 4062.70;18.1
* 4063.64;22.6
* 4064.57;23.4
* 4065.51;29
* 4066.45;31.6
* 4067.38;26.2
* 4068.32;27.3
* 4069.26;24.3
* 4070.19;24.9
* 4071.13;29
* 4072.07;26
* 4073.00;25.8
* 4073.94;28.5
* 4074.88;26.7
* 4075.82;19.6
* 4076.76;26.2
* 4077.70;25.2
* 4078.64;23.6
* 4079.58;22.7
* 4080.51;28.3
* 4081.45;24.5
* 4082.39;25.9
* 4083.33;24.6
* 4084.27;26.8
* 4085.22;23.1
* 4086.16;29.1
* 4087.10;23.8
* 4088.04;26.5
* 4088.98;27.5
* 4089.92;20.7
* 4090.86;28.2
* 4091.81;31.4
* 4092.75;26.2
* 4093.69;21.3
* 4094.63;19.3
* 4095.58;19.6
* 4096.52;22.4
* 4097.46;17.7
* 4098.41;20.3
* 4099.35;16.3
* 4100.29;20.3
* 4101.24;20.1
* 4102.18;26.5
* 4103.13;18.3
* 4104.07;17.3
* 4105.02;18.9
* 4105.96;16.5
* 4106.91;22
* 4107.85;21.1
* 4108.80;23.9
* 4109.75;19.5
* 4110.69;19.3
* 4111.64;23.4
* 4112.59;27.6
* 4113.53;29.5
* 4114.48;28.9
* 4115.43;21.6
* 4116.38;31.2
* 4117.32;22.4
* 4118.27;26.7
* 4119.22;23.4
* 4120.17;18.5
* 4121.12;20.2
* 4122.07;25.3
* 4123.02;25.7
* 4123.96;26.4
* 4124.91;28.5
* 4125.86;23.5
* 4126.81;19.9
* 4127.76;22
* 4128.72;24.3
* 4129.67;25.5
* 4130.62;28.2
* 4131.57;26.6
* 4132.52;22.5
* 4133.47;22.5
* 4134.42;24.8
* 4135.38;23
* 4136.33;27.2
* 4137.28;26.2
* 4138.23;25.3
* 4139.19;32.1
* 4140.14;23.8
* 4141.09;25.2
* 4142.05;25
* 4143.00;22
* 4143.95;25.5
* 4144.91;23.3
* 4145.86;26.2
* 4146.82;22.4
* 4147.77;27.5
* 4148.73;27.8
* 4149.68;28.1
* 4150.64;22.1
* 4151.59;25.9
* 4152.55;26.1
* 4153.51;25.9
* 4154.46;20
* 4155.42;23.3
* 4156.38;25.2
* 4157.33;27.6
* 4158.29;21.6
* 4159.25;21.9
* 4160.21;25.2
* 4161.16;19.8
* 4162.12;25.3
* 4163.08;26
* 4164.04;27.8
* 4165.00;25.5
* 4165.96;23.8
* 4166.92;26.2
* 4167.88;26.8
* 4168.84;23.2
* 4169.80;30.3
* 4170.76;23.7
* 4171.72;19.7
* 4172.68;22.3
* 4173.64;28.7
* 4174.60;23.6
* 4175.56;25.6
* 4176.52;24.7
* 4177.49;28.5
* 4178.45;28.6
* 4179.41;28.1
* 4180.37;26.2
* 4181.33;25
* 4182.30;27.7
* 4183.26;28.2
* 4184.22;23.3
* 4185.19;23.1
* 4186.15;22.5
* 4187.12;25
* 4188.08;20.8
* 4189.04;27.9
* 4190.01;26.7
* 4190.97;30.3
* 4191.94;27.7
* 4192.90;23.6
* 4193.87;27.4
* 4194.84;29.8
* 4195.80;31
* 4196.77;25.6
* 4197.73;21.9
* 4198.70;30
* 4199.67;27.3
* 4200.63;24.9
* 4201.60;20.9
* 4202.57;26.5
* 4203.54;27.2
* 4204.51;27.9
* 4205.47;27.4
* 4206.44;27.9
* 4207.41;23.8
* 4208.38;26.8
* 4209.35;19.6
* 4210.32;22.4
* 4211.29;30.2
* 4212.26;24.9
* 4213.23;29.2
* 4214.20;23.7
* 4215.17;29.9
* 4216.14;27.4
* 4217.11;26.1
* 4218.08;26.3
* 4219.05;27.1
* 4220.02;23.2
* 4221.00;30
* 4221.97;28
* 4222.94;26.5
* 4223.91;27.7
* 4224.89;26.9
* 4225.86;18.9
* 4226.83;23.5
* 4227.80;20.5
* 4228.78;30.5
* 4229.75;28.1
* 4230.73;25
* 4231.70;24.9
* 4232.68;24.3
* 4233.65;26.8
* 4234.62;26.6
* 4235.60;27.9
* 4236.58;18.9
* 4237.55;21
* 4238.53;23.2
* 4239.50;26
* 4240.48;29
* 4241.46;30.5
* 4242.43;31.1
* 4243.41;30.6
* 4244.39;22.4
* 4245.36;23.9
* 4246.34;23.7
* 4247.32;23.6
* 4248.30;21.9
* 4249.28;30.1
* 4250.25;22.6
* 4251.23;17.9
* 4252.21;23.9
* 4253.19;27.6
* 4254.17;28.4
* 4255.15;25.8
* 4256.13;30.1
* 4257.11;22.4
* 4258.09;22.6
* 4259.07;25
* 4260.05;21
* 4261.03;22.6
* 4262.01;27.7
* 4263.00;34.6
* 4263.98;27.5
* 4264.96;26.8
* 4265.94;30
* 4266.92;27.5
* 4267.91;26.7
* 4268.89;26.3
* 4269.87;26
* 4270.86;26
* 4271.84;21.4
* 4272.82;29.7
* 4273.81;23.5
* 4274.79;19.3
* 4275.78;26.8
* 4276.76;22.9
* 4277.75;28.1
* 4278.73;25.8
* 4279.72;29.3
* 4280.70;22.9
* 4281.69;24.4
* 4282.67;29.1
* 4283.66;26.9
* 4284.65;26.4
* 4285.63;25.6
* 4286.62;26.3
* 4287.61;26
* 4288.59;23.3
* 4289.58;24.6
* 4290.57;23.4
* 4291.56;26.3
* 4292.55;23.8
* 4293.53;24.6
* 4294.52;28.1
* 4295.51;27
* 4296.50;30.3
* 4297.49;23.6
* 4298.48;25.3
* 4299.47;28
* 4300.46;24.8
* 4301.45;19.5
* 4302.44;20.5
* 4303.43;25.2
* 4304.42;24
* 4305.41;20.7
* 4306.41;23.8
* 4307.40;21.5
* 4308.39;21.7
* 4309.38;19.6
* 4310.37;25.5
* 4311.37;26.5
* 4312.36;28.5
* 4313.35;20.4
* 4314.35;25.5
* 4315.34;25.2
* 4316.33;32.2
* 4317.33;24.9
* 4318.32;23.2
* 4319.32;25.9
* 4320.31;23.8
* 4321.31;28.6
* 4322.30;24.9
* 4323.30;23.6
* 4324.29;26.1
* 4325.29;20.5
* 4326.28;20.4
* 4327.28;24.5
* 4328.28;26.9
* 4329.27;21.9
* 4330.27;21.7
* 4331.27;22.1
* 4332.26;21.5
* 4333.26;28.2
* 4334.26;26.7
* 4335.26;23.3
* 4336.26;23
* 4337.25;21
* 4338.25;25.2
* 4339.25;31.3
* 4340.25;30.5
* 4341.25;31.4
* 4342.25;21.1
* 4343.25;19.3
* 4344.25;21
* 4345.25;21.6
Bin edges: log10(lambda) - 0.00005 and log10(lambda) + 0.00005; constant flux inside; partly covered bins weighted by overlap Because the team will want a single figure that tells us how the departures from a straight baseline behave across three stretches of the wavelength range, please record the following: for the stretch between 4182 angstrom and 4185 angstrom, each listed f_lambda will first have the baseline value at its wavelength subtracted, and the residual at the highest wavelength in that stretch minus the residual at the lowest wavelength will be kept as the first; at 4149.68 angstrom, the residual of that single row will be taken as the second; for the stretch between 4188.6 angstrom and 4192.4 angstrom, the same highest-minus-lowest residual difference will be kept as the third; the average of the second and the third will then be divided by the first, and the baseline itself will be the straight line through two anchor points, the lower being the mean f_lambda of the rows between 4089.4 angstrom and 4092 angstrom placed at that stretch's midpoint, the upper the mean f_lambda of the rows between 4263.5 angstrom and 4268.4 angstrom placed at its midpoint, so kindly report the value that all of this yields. -0.1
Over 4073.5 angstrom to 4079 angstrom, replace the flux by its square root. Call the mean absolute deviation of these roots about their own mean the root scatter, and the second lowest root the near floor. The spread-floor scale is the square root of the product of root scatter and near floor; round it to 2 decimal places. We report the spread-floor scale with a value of 1.06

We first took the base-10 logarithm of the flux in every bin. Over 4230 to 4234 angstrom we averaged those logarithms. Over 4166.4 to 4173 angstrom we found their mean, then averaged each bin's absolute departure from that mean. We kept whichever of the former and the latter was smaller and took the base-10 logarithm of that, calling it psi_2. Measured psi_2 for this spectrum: -1.3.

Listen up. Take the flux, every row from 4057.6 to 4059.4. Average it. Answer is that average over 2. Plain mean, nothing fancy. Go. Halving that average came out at 13.9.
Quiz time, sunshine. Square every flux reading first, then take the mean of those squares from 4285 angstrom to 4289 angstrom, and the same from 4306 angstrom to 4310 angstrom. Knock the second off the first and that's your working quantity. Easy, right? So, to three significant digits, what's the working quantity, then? 171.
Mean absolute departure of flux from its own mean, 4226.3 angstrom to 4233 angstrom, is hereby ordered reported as 2.3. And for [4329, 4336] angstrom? 2.2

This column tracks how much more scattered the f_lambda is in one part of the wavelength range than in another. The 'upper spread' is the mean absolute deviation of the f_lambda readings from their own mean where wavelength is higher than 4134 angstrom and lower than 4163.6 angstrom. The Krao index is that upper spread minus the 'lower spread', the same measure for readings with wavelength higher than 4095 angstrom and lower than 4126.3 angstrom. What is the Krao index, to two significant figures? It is -1.4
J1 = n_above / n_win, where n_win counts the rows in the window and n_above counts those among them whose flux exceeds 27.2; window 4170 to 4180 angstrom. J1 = 0.40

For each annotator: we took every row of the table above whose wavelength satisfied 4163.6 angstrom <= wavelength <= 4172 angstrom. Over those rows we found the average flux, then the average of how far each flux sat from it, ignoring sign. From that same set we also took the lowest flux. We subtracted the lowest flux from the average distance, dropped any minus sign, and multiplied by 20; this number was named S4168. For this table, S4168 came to 347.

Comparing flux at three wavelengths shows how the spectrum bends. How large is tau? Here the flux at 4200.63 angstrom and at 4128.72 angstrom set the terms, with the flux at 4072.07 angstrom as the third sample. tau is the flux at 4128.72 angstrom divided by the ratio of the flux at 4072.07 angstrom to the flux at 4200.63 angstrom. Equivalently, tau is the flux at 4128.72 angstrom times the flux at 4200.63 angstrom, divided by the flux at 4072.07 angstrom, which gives 23.3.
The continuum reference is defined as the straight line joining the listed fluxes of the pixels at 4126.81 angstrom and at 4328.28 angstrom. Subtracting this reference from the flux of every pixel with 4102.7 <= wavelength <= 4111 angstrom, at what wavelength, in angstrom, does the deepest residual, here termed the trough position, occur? 4105.96 angstrom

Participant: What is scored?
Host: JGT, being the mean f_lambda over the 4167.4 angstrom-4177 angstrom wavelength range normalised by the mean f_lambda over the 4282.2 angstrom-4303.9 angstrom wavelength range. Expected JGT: 0.98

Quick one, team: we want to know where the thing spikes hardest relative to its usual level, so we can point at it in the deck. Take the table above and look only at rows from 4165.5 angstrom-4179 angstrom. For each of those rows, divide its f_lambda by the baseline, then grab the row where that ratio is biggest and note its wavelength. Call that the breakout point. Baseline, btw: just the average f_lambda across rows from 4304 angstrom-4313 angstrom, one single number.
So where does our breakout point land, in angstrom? 4169.80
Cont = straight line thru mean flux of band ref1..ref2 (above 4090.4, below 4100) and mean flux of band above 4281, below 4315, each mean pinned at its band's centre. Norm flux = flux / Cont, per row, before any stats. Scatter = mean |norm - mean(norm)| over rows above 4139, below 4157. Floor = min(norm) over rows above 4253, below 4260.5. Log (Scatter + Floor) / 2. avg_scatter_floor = 0.477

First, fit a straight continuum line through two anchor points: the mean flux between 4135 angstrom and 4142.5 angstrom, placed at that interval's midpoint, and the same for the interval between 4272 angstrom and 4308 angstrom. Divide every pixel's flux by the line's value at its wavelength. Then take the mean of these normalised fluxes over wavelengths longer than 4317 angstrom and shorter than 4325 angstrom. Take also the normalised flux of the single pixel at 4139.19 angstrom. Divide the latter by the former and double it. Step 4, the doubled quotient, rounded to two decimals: 2.44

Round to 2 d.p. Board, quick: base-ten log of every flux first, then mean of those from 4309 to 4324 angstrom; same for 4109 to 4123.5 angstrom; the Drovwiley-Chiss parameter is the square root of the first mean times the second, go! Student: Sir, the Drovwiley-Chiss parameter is 1.39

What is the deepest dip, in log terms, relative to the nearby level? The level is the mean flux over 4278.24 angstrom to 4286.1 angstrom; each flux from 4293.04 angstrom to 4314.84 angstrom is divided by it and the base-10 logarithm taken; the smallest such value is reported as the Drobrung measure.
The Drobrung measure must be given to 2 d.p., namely -0.13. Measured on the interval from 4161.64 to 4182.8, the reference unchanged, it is -0.13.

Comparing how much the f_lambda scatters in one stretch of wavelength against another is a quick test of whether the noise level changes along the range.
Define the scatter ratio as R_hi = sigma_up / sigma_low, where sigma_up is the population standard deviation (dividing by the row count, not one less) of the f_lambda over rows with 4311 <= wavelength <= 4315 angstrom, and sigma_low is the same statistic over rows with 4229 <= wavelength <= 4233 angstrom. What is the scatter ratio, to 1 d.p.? 2.0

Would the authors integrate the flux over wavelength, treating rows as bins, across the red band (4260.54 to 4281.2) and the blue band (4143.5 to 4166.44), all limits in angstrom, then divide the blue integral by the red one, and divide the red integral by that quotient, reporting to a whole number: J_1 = 518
